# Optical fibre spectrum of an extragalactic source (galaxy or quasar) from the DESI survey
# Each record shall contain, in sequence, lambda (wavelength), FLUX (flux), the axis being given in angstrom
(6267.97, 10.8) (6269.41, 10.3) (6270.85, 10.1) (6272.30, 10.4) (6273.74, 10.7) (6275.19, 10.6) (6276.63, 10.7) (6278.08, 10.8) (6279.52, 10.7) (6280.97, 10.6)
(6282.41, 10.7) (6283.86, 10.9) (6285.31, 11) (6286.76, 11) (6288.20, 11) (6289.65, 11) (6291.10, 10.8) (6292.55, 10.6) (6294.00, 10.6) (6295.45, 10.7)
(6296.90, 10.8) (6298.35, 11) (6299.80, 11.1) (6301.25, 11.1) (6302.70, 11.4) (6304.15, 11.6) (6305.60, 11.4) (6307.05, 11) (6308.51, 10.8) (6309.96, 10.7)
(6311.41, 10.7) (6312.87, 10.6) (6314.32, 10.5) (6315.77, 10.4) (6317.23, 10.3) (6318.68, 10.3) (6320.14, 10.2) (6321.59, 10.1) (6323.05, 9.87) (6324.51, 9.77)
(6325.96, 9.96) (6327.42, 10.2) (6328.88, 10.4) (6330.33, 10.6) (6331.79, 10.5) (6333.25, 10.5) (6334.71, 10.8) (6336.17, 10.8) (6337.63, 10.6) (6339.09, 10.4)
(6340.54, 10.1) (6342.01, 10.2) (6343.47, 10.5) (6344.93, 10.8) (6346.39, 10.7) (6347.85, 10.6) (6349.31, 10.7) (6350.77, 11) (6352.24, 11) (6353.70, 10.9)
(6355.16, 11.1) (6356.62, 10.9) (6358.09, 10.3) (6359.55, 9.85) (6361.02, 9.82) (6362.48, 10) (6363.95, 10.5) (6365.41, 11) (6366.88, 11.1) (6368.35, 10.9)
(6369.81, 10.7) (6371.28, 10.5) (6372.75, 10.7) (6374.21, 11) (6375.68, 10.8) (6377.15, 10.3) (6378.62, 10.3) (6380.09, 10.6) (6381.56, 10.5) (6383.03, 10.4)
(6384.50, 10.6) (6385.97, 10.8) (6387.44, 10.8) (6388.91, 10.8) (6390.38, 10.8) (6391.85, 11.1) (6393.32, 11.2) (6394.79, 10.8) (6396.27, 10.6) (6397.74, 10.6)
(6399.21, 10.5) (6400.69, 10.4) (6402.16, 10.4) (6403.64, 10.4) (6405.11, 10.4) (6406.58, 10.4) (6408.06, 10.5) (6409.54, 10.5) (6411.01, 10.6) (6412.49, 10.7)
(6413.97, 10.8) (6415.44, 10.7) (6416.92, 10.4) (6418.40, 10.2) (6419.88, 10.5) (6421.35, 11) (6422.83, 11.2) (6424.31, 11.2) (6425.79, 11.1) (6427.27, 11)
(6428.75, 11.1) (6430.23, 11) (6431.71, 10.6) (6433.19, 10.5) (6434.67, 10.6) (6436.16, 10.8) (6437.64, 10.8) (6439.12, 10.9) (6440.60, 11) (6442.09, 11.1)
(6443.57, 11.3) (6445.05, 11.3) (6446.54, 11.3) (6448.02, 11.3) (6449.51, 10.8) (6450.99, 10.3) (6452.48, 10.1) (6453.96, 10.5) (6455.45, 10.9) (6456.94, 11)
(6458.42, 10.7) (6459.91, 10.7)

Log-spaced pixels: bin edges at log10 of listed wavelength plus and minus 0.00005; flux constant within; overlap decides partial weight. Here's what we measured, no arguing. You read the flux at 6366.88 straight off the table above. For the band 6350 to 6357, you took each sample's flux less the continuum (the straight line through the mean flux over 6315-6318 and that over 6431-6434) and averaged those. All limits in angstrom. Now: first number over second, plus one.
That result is 21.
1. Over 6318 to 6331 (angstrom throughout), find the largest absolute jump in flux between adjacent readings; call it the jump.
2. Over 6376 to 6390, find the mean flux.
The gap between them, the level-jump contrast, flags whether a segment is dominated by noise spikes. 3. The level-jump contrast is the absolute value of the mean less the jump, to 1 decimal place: 10.3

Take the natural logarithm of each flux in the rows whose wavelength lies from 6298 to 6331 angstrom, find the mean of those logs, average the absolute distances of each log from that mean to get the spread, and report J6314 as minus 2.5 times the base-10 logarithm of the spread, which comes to 3.54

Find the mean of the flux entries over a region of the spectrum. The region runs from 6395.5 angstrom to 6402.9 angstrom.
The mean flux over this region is 10.5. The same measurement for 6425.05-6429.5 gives 11.1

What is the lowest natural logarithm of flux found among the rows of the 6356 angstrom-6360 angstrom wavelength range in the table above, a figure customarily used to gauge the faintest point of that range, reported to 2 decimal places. 2.29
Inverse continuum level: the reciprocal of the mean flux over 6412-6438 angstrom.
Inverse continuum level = 0.0927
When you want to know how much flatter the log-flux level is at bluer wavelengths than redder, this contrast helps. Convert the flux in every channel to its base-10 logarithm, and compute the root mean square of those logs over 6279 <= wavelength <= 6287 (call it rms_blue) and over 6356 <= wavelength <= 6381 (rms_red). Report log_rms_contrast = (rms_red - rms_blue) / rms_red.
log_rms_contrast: -0.011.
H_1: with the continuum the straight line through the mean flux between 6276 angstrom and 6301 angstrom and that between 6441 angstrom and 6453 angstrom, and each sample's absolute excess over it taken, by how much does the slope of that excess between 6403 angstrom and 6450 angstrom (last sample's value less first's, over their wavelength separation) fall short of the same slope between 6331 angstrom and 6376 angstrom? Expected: 0.002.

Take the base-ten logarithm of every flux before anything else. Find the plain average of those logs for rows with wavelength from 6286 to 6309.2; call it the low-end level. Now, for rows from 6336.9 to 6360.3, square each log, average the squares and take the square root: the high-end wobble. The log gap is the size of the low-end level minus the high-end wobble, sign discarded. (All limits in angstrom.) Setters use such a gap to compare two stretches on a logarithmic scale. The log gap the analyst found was 0.016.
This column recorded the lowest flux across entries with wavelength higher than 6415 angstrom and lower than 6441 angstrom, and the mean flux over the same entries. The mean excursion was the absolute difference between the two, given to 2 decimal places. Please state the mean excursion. 0.61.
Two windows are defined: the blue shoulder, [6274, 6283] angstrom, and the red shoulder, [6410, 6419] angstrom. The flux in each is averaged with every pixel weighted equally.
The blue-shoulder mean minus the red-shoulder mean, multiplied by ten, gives 1.2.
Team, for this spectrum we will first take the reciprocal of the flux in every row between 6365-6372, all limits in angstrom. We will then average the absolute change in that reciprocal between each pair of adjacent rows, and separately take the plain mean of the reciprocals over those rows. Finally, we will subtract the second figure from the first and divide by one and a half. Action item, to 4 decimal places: -0.0605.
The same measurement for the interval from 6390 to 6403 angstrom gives -0.0614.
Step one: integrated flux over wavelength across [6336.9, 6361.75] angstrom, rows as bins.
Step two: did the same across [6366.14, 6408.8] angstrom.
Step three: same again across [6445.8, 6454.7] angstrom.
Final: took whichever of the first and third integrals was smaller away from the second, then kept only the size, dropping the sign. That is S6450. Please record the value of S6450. 359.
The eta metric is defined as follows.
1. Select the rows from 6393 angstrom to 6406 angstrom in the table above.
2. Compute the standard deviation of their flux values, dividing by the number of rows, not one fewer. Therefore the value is 0.25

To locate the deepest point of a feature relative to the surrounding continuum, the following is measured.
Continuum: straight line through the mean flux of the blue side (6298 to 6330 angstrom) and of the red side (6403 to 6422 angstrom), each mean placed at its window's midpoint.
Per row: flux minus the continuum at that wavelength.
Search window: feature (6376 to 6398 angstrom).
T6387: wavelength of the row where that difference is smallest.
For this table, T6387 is 6377.15 angstrom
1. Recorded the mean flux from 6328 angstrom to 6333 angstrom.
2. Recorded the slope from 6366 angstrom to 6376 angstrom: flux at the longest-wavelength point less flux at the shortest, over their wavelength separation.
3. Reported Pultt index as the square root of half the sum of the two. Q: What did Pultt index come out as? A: 2.29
